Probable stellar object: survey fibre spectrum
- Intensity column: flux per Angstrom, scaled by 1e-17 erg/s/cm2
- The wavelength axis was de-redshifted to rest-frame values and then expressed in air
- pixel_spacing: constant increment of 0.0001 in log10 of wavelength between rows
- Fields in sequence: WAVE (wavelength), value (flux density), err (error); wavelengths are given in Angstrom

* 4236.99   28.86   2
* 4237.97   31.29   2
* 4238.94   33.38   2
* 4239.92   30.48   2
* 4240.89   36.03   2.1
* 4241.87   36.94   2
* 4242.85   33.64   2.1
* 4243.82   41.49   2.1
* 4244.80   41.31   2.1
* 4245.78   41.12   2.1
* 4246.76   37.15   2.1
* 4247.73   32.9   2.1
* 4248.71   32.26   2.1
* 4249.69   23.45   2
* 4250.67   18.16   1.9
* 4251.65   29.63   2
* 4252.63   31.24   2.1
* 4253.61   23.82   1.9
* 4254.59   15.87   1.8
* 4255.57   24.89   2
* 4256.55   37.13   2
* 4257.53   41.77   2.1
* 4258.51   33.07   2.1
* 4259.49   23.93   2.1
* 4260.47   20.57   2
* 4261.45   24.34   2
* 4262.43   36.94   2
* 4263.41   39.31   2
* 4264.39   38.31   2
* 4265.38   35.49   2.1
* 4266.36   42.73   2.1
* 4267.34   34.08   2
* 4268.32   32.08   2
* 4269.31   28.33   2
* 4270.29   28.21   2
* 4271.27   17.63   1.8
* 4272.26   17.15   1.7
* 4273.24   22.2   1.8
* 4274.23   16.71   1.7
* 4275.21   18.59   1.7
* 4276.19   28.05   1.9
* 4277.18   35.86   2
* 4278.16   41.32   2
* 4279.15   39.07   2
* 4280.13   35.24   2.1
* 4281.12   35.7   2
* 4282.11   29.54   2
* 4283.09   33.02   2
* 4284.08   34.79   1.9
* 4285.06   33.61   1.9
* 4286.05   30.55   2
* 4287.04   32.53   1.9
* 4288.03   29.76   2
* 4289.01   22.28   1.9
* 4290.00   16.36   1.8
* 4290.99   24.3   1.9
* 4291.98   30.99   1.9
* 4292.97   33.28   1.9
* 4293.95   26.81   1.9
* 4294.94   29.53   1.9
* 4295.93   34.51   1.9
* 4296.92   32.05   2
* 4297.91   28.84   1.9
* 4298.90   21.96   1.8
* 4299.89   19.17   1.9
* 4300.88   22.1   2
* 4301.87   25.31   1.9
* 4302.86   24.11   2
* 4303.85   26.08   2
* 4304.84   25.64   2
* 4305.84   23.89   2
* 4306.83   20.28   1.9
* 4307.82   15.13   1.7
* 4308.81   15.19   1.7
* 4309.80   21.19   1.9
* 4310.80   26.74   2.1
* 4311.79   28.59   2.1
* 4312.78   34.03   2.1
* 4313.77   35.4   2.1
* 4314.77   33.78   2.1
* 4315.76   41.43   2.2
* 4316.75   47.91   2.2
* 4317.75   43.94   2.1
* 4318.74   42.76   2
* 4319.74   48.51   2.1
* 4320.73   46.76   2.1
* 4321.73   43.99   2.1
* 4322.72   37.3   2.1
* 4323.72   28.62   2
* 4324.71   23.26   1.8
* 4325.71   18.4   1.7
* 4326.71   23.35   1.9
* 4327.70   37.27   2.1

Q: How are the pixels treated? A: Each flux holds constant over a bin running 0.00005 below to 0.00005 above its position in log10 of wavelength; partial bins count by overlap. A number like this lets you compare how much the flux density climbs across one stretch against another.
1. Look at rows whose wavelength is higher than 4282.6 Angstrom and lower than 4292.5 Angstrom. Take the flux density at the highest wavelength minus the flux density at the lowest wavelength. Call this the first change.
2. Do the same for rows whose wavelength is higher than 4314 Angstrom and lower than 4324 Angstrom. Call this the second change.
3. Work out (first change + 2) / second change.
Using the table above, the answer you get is 0.0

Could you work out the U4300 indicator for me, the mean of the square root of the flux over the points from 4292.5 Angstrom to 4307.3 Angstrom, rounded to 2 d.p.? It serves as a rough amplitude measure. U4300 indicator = 5.10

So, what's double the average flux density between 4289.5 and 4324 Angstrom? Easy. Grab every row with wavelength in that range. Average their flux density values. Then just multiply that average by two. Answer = 60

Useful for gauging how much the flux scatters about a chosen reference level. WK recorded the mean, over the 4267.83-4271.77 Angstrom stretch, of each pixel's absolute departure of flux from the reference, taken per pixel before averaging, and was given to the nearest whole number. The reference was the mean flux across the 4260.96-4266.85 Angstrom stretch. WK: 10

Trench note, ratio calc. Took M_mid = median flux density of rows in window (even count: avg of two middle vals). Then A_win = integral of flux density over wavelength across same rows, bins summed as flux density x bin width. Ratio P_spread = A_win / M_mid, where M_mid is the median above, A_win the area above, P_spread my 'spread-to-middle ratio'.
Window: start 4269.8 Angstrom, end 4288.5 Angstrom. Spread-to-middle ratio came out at 18.0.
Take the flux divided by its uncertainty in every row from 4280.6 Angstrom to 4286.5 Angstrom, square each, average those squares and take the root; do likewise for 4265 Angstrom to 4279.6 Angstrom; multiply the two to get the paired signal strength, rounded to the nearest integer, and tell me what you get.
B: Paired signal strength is 259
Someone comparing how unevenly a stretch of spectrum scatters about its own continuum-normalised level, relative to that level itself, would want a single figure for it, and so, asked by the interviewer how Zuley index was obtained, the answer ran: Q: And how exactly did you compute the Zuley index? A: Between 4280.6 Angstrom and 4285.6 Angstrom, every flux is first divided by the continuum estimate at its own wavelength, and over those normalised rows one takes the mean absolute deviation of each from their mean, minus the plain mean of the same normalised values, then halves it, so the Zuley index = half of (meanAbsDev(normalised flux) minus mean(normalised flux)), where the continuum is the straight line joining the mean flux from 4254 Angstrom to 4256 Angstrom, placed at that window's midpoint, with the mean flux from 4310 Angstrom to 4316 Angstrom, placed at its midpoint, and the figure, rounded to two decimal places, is -0.60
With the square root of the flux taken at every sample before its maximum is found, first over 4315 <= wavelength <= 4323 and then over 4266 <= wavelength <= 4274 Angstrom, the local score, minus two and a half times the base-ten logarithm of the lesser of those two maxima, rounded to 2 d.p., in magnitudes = -2.04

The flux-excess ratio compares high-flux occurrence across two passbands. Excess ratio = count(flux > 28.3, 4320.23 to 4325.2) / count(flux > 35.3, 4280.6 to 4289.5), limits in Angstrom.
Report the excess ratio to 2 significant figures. 4.0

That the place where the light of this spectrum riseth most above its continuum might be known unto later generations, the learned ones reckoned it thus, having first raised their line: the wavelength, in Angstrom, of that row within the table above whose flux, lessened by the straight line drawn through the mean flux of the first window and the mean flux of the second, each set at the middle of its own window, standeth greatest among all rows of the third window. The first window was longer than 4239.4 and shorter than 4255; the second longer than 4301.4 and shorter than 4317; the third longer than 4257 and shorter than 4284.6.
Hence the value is 4266.36 Angstrom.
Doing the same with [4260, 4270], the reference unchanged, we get 4266.36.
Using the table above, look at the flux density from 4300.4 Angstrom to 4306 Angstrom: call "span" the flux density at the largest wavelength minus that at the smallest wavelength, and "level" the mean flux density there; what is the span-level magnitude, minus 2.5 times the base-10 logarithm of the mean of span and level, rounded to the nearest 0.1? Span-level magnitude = -2.8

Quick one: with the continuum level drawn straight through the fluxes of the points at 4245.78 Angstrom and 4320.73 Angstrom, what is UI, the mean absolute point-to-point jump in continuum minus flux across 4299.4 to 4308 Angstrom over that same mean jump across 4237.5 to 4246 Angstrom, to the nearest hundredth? 0.89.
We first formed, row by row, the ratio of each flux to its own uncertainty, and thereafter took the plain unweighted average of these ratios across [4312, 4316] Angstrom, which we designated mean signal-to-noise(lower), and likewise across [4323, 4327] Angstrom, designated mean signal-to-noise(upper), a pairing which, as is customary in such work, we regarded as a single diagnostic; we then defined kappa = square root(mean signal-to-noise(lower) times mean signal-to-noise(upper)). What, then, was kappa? 14.6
